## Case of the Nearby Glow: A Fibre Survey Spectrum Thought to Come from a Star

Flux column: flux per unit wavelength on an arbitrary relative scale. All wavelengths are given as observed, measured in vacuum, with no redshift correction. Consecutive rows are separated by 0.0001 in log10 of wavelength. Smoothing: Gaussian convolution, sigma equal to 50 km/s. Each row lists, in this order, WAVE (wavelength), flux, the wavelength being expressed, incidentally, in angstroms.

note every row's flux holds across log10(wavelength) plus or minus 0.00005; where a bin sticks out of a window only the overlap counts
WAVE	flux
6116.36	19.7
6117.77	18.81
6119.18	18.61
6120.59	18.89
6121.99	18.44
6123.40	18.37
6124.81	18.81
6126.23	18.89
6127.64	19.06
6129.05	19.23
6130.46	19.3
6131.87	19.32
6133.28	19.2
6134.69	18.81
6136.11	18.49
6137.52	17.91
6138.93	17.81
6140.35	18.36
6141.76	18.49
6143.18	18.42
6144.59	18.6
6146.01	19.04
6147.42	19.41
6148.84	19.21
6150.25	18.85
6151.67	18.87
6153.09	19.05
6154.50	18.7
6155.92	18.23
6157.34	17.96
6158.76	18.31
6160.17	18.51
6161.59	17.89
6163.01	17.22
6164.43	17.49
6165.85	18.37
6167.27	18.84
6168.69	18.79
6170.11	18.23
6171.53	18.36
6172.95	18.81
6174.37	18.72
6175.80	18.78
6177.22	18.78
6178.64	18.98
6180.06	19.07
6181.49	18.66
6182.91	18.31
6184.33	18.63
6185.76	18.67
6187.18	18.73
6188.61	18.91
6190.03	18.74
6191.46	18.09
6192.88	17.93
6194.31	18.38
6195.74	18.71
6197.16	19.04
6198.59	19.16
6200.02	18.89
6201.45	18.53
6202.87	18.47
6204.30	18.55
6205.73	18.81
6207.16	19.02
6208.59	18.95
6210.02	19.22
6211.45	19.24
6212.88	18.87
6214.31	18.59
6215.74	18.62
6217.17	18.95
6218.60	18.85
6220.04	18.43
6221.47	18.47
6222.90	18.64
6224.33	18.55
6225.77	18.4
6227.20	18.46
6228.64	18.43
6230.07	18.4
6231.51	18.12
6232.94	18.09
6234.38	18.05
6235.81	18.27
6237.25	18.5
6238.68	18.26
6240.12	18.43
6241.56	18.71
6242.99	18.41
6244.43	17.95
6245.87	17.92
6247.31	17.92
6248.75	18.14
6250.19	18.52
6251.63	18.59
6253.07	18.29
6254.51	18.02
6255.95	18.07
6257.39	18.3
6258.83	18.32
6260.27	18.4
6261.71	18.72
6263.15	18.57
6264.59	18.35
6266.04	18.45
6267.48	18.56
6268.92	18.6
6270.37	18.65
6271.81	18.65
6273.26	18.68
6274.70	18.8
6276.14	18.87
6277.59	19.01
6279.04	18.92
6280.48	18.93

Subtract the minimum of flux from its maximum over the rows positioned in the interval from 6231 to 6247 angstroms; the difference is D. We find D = 0.79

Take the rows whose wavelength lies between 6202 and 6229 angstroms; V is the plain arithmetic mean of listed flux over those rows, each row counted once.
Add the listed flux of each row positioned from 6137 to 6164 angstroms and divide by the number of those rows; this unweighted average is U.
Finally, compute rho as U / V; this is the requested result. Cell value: 0.99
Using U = 18.47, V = 18.7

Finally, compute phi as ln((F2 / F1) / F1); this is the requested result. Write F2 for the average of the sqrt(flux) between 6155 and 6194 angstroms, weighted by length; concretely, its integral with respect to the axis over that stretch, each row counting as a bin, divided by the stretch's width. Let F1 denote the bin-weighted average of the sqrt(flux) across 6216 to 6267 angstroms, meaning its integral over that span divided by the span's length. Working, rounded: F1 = 4.29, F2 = 4.29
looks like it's -1.45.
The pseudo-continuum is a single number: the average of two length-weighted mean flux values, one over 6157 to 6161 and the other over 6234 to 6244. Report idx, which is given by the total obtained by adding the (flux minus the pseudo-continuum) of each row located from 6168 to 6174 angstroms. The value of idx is 0.82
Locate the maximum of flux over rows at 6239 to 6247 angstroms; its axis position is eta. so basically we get 6241.56 angstroms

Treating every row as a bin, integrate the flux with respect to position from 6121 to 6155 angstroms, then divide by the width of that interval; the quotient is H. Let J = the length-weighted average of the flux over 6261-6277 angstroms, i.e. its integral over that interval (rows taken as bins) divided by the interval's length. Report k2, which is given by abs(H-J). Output 0.15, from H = 18.8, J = 18.6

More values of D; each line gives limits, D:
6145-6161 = 1.45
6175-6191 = 0.76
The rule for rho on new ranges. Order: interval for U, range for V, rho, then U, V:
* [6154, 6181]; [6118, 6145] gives 0.99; 18.42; 18.7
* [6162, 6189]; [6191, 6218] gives 0.99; 18.54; 18.7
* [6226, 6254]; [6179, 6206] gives 0.98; 18.29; 18.6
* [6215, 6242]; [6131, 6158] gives 0.99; 18.45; 18.7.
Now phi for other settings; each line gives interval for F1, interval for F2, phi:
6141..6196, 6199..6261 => -1.46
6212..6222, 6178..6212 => -1.46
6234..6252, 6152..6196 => -1.45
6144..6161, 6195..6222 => -1.46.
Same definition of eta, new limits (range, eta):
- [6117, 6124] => 6120.59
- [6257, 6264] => 6261.71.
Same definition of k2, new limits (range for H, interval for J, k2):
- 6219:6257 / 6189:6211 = 0.40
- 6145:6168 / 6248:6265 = 0.13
